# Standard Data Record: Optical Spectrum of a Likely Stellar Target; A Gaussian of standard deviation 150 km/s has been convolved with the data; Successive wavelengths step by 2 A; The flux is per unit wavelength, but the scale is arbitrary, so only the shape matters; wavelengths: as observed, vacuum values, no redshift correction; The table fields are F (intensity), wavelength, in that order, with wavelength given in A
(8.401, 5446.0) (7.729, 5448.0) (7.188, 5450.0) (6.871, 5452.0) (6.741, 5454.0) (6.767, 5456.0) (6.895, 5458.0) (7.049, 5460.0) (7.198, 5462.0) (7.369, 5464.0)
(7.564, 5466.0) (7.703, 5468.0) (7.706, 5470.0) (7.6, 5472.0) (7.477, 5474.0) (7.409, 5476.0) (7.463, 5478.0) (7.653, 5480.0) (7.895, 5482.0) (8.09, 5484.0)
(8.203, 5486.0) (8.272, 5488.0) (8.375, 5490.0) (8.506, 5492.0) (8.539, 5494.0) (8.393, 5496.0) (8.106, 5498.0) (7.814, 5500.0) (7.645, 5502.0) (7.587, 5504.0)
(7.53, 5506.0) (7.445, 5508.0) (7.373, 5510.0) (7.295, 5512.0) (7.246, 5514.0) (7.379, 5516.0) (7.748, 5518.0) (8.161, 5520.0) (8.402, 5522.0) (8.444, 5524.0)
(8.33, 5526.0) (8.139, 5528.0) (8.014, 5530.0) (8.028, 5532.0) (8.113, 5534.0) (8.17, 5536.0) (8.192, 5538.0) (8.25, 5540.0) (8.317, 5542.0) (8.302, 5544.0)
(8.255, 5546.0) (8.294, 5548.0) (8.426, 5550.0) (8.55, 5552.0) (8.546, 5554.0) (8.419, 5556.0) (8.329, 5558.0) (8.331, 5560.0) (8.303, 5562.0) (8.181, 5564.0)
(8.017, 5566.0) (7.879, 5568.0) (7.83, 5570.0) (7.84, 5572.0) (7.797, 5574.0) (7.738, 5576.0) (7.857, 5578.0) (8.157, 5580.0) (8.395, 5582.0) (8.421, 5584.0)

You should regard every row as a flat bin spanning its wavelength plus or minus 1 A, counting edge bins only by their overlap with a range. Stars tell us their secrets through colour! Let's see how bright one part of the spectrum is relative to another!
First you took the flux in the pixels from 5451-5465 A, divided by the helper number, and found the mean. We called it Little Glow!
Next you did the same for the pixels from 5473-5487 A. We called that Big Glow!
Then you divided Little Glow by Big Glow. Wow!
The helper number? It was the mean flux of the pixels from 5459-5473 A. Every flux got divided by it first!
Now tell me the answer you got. 0.902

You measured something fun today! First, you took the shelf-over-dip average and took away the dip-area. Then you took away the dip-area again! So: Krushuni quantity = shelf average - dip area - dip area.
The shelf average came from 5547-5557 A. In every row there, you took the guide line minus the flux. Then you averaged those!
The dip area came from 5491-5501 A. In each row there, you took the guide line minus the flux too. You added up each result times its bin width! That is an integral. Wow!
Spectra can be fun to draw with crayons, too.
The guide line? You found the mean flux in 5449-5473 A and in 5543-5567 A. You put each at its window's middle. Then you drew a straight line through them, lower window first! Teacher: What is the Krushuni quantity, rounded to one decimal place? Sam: 12.6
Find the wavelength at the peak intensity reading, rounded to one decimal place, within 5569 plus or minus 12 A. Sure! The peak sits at 5560.0 A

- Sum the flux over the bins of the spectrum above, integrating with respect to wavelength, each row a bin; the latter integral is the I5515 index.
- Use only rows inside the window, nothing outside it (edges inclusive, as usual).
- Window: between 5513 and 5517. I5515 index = 29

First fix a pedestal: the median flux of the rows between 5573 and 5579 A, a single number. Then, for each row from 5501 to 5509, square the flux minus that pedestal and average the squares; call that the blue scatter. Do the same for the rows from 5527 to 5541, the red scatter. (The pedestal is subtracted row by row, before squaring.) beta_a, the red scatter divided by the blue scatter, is 1.8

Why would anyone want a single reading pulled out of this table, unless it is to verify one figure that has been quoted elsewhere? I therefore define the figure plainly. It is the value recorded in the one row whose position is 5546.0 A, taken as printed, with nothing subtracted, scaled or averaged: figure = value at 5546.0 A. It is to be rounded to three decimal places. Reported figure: 8.255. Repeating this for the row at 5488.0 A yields 8.272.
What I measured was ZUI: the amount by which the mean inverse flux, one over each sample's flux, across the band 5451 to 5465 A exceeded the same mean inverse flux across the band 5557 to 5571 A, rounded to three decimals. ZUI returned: 0.020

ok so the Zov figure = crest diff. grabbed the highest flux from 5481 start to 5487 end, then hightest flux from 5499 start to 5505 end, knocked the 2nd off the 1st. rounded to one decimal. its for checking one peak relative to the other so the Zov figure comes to 0.4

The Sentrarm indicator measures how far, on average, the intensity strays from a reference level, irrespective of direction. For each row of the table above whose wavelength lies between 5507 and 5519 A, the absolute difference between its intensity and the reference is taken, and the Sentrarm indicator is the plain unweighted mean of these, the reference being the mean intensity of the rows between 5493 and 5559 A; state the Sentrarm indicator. 0.64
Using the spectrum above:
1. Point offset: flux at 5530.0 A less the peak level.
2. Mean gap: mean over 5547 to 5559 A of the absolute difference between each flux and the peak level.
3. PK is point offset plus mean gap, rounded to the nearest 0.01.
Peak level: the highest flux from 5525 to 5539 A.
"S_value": -0.21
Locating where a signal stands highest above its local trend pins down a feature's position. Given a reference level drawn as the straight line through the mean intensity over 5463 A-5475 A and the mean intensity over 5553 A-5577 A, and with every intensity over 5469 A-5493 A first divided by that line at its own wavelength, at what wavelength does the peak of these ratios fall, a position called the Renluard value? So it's 5492.0 A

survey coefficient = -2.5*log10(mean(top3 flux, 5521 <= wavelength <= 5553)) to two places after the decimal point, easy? -2.32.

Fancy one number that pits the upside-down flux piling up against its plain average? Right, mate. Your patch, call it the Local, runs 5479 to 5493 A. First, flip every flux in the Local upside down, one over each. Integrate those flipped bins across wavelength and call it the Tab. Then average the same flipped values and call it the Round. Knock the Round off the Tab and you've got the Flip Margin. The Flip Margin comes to 1.60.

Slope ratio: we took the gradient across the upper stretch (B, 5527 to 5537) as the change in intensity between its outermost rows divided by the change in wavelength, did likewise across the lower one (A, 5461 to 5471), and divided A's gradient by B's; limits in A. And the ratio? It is 16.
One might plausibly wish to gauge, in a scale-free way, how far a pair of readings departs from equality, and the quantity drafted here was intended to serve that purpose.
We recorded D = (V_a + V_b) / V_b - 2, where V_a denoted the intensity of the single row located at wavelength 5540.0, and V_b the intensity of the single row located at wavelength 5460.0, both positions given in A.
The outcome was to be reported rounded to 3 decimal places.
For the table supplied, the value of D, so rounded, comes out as 0.170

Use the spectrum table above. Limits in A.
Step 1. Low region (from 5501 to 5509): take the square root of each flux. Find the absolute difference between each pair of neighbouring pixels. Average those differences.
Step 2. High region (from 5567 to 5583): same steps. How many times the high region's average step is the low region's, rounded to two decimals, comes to 1.70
